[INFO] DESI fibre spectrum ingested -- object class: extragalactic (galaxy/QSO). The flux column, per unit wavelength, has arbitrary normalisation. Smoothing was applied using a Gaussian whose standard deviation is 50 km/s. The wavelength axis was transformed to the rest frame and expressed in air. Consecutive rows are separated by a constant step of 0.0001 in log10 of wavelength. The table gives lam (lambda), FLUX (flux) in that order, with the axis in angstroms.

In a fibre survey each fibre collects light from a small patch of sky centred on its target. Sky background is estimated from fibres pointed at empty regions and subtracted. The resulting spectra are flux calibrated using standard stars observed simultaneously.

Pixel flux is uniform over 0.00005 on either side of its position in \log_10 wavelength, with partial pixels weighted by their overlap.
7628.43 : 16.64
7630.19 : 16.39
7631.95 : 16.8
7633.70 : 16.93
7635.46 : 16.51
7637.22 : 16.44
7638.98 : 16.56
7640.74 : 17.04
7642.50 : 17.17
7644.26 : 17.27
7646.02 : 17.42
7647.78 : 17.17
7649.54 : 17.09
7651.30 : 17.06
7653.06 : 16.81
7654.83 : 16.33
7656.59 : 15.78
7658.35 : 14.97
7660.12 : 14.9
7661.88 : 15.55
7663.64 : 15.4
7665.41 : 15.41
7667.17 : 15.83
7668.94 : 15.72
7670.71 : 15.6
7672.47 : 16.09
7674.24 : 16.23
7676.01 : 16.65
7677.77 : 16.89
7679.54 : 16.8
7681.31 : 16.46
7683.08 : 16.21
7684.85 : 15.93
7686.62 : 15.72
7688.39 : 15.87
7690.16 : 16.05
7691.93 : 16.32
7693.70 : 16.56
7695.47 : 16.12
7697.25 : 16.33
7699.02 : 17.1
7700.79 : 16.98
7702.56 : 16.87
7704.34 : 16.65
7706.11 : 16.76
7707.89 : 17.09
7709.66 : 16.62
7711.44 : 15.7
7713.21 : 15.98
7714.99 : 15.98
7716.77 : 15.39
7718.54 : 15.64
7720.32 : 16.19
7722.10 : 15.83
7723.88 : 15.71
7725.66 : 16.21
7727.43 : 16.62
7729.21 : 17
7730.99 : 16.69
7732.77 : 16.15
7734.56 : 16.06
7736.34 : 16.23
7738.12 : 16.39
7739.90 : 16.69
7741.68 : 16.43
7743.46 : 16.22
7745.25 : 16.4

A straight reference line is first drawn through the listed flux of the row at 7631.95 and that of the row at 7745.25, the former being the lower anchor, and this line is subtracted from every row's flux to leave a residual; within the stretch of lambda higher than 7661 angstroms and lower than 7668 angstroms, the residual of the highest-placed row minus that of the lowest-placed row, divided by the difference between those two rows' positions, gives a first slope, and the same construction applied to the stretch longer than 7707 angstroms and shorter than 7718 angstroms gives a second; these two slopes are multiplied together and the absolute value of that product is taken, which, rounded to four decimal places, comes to 0.0106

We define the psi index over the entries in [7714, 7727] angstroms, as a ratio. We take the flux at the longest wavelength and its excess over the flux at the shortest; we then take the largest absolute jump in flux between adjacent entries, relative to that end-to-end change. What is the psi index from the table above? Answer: 2.6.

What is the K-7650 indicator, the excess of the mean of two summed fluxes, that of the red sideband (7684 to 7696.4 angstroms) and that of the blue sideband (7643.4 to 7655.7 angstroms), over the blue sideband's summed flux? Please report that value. -3.3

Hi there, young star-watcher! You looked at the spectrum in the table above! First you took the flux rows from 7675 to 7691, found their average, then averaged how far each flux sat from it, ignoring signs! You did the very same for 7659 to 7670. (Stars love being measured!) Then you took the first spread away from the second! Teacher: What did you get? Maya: -0.14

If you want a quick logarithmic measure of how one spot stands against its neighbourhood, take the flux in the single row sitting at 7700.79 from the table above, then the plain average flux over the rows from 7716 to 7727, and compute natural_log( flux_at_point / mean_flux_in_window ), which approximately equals 0.07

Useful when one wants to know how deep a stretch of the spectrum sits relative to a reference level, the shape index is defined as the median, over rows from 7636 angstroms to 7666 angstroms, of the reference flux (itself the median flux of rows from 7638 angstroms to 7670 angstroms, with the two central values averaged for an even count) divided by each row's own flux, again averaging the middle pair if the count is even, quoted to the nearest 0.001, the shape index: 0.993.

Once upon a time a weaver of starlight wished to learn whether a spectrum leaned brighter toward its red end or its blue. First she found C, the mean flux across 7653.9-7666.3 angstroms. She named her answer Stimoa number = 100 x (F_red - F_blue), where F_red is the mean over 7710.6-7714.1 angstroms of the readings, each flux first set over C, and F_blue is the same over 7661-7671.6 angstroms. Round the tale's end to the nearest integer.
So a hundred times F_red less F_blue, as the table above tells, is 2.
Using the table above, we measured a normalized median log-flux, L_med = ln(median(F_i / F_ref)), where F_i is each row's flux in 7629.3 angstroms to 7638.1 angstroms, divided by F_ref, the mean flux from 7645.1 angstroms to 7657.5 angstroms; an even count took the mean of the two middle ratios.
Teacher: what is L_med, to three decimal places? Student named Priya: -0.018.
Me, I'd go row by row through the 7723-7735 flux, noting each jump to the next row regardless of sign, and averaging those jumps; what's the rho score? 0.37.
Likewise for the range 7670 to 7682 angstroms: 0.29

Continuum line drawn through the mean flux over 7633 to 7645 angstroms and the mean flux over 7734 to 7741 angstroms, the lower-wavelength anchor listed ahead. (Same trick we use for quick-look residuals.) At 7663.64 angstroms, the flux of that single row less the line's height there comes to -1.3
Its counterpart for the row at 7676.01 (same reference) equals 0.0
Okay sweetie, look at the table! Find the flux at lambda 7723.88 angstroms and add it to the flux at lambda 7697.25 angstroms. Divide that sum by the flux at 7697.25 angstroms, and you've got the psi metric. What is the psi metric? 1.96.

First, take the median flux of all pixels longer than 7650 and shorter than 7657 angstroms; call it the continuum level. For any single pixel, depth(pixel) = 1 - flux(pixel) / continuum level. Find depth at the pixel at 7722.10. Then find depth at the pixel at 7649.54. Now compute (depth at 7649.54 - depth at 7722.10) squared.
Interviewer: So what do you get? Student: 0.006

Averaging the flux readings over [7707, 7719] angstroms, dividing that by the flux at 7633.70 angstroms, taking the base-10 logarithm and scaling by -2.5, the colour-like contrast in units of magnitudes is 0.06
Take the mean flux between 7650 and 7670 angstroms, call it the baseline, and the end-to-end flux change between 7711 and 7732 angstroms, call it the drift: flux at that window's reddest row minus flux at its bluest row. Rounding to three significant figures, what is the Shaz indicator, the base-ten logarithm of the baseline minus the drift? 1.17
